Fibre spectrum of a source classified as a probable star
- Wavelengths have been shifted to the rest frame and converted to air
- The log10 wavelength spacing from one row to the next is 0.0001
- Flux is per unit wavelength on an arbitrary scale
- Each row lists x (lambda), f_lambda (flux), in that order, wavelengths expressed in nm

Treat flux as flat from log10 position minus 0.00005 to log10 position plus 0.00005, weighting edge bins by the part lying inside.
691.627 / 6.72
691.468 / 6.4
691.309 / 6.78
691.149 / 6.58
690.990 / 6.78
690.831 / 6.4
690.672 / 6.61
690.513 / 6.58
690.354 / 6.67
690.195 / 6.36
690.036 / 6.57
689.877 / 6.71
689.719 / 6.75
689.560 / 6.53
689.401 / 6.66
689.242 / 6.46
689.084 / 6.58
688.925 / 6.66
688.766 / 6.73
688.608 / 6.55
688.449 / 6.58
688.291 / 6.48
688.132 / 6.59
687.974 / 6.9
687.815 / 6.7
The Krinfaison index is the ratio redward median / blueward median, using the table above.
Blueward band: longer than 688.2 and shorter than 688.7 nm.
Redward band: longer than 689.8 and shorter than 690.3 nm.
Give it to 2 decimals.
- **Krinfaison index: 1.00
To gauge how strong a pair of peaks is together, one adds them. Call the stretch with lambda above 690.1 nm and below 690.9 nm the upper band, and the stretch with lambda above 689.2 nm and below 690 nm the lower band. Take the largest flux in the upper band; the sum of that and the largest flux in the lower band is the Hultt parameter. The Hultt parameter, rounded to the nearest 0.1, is 13.4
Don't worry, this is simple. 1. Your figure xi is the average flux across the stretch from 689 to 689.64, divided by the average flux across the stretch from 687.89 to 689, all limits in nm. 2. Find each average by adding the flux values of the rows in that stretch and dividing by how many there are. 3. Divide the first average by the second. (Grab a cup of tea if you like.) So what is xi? 0.99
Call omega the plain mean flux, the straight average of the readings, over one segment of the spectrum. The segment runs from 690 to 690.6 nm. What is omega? 6.54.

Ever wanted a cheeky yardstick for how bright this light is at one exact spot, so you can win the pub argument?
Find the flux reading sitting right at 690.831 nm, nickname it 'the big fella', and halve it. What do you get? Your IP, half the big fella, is 3.20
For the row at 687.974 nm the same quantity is 3.45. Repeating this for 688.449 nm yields 3.29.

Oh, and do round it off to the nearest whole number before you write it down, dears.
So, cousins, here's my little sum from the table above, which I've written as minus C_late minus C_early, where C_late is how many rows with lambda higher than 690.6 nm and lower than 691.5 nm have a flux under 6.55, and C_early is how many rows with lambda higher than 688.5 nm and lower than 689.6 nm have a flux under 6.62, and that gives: -6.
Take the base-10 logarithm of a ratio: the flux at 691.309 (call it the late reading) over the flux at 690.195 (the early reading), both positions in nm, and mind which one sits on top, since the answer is 0.028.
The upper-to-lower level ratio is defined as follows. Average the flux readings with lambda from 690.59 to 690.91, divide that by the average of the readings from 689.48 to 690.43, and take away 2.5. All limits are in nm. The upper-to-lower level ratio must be -1.51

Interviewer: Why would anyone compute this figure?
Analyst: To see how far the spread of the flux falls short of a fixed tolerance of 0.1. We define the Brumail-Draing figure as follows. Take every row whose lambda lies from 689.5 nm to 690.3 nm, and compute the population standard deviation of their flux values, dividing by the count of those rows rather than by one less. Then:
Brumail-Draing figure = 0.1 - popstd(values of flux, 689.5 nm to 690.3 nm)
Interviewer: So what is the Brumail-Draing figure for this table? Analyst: -0.039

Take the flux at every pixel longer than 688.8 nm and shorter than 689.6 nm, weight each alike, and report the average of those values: 6.58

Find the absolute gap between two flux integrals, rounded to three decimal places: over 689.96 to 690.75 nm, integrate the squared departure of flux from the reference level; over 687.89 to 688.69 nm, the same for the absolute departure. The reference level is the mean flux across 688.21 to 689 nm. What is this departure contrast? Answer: 0.069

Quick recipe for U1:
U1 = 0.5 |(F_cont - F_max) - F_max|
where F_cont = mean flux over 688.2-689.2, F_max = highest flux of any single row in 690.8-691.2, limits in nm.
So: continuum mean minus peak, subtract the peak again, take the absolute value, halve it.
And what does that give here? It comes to 3.48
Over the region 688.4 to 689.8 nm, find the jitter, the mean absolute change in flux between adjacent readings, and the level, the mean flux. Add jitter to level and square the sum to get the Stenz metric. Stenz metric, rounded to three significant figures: 45.4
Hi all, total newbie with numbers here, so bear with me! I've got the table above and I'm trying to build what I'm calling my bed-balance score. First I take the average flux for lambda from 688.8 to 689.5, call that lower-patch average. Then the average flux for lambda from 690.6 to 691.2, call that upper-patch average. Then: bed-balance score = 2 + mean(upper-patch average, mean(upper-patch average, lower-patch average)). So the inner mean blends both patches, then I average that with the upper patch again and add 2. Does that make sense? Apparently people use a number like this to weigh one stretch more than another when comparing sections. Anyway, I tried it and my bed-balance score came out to 8.59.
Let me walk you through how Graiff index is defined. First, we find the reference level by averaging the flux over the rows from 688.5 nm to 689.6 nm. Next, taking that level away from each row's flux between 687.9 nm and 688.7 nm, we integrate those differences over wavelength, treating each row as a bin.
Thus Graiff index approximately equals 0.02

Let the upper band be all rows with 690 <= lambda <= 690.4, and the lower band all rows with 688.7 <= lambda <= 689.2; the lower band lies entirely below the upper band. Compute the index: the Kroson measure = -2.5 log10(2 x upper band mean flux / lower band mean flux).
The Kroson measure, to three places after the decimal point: -0.732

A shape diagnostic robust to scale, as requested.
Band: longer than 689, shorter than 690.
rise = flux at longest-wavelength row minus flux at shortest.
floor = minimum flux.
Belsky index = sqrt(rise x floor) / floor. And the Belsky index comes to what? 0.142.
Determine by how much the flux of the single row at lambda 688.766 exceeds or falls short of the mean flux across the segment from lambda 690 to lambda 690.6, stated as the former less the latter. 0.19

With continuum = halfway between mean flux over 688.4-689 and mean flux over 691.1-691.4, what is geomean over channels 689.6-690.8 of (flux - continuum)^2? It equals 0.005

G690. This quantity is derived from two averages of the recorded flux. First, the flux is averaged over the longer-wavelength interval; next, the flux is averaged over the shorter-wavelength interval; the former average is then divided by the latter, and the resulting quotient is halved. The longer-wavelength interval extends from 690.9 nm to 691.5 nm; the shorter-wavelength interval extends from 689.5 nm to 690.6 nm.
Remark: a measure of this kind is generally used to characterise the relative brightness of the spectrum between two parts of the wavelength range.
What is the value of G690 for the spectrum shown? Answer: 0.503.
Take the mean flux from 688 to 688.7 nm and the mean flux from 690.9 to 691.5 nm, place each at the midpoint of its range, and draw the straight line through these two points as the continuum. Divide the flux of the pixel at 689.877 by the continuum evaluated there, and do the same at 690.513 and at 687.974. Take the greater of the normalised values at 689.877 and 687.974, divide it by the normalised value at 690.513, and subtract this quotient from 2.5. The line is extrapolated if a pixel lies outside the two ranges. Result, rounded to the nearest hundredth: 1.44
